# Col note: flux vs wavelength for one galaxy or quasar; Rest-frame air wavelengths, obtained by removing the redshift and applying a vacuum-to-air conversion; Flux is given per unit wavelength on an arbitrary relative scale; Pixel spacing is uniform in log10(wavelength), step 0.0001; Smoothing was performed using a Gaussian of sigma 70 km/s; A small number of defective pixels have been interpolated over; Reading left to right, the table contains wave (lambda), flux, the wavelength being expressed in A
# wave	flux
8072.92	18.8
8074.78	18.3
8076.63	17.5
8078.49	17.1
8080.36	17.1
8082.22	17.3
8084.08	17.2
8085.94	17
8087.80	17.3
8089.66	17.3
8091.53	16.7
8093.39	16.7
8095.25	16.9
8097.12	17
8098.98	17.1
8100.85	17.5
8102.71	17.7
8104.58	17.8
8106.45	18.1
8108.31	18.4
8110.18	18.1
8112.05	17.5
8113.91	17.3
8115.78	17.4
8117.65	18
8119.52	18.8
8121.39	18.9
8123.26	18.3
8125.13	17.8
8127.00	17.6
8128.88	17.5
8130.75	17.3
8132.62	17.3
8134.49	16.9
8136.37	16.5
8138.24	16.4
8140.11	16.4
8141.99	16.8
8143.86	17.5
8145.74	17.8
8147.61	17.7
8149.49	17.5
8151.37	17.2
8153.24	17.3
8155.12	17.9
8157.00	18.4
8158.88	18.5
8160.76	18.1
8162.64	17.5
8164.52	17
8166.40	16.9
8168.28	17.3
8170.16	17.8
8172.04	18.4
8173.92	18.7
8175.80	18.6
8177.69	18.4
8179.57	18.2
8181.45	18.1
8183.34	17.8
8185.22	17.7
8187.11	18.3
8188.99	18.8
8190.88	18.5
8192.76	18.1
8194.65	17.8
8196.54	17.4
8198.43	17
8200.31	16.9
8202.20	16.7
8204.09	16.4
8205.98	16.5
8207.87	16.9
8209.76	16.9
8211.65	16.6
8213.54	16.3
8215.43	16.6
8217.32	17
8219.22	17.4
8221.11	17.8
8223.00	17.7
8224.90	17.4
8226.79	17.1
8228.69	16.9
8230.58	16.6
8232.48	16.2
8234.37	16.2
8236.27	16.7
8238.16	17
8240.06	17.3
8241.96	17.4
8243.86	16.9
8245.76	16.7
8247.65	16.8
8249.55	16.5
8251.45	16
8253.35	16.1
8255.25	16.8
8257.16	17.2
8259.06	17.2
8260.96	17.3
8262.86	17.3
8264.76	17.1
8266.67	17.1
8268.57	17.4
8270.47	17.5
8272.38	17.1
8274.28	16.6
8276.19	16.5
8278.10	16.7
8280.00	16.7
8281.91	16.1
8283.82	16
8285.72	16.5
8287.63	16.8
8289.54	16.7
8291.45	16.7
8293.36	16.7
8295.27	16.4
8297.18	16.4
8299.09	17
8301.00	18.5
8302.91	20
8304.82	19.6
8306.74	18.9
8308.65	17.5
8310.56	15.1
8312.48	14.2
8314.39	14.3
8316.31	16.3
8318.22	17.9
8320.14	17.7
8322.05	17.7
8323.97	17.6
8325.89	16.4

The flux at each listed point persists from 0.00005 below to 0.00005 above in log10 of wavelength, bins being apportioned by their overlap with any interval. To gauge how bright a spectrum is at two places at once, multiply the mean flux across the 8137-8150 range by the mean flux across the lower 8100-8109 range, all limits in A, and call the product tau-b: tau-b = 307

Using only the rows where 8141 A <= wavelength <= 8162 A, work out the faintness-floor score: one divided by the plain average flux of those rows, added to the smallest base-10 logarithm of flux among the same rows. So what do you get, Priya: 1.28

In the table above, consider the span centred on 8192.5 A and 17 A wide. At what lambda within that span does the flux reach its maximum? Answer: 8188.99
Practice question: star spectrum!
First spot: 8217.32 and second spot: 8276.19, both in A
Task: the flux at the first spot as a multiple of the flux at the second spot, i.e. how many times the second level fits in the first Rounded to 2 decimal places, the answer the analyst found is 1.03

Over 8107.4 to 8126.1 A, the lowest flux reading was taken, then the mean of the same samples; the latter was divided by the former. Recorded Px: 1.04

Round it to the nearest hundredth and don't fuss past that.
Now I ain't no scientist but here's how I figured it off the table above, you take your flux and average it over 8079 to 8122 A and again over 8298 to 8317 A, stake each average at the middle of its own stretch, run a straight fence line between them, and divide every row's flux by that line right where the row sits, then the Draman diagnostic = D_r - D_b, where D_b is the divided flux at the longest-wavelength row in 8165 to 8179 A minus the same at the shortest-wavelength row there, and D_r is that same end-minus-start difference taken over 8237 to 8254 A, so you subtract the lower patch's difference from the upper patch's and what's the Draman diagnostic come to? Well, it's -0.14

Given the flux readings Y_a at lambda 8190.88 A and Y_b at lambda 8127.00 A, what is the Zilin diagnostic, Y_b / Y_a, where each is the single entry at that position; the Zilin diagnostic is 0.95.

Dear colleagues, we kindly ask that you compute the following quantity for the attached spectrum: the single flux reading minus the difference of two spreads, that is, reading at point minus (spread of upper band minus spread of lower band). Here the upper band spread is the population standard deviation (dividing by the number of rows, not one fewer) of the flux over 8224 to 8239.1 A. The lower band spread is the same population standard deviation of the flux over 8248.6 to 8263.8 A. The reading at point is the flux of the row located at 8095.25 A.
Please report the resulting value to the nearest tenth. 17.0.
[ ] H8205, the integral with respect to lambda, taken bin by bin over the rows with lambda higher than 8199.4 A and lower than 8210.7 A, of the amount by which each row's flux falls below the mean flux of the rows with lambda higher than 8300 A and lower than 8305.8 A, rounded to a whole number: 30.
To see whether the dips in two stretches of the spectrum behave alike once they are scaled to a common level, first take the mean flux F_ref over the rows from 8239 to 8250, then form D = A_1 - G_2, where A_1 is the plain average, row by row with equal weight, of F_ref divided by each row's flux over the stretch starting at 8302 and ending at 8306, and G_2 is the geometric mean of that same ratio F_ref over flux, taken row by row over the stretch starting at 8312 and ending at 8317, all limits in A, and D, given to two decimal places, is -0.28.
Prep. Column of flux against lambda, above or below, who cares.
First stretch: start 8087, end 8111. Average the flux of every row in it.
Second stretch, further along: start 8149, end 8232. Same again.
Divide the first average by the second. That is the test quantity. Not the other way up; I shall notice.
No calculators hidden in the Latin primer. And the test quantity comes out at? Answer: 0.995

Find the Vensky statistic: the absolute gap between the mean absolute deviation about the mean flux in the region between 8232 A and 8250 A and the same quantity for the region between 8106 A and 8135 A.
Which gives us 0.17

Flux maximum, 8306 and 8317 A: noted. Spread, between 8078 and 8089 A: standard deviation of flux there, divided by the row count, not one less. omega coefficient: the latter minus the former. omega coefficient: -18.8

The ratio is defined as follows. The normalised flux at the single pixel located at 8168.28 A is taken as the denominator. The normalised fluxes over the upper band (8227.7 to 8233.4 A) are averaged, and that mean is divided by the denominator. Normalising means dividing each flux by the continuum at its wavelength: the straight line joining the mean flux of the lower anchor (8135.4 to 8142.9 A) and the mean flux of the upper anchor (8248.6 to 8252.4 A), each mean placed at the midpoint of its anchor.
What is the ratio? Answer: 0.97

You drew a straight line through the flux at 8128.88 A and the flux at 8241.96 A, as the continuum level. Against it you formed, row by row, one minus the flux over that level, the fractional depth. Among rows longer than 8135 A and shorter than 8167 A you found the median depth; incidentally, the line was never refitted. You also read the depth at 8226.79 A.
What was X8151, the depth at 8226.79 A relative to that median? -24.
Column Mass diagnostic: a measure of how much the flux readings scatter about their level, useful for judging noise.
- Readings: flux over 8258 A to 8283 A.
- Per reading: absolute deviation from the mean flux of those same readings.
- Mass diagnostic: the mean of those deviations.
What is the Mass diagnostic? 0.35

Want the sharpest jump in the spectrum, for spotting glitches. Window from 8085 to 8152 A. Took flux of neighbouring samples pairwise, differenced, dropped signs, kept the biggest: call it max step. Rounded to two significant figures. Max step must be 0.80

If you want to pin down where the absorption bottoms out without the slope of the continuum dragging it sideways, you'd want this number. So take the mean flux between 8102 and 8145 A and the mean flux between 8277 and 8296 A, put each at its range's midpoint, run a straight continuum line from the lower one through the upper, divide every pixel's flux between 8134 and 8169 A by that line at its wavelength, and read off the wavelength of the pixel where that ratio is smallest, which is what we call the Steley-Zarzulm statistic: 8138.24 A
